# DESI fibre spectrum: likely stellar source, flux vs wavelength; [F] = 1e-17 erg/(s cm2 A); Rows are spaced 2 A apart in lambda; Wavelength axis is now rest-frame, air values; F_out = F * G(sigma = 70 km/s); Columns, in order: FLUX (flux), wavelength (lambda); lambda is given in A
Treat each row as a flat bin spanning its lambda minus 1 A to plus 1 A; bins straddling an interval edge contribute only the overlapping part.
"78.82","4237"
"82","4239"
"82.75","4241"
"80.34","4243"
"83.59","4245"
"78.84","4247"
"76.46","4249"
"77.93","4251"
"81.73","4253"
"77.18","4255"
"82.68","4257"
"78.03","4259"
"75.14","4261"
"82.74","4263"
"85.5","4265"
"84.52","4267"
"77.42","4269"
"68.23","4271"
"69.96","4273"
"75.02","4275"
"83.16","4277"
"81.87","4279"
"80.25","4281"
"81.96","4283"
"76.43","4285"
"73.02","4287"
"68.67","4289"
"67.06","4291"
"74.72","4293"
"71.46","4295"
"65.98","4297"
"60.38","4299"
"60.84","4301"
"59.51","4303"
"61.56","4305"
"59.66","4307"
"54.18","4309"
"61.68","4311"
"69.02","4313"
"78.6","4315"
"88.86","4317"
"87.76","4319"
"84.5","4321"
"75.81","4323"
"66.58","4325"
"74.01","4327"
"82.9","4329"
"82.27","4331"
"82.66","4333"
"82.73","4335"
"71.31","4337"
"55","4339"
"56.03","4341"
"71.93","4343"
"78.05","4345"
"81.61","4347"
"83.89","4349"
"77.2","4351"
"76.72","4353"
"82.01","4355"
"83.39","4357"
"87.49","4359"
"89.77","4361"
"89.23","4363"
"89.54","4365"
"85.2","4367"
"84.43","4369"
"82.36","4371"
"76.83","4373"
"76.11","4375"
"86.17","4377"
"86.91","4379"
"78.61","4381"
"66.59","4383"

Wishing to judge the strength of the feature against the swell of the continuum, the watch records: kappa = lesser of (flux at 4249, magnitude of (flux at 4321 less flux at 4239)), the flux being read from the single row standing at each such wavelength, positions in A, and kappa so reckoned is 2.5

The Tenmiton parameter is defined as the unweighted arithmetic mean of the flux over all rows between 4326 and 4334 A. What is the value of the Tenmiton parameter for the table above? 80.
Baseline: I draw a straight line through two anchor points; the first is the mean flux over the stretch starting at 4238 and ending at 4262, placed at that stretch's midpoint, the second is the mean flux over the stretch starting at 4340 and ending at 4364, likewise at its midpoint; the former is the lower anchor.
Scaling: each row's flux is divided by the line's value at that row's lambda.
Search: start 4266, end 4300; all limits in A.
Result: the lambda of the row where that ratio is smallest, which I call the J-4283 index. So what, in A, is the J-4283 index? 4299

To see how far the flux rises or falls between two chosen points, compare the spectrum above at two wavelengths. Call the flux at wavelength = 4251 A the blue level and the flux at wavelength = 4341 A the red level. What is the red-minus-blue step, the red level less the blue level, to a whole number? -22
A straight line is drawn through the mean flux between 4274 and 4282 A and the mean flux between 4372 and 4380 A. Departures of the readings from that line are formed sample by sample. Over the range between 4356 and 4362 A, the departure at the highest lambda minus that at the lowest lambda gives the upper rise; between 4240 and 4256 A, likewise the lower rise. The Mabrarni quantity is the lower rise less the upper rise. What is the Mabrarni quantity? -12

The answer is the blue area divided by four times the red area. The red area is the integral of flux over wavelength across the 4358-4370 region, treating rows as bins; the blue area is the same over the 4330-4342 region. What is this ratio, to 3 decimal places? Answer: 0.205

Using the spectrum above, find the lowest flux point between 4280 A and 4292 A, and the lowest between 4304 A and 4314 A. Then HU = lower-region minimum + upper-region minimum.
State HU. 121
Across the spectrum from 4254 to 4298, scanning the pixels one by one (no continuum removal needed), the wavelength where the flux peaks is 4265 A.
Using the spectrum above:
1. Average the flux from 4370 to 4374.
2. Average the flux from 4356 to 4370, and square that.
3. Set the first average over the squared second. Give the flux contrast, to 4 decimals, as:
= 0.0105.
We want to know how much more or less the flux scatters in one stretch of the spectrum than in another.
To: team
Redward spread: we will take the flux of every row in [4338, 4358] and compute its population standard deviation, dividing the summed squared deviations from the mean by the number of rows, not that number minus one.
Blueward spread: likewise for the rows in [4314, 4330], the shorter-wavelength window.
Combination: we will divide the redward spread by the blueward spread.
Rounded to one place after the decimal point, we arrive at 1.4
